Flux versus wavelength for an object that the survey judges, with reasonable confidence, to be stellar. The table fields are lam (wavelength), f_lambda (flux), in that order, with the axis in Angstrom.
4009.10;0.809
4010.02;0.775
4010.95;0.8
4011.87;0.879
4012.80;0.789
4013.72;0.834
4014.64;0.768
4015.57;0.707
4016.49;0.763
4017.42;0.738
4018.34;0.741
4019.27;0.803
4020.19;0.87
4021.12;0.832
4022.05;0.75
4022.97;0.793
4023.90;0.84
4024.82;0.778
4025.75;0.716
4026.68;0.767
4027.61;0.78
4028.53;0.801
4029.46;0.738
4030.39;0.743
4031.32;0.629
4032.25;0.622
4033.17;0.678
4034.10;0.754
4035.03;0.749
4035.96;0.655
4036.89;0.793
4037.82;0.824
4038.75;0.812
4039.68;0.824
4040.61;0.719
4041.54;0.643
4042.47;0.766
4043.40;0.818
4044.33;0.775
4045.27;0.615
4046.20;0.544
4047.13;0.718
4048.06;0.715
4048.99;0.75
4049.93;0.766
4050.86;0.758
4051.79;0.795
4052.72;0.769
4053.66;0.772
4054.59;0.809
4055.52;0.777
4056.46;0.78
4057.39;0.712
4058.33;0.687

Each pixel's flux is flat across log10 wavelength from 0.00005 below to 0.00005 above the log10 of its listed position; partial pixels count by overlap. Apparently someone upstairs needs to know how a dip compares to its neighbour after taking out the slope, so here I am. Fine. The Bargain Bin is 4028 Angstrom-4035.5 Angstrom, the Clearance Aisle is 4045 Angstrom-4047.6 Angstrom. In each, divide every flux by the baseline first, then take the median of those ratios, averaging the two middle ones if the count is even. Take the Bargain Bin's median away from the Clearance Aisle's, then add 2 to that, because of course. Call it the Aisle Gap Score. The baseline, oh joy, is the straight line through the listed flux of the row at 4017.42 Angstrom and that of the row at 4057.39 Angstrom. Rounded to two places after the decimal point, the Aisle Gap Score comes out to 1.84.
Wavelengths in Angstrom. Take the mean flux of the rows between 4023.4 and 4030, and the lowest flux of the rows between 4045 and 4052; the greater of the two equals 0.774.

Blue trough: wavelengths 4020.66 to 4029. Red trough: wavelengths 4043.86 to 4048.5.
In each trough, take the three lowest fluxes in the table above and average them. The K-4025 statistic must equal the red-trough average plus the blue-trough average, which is 1.37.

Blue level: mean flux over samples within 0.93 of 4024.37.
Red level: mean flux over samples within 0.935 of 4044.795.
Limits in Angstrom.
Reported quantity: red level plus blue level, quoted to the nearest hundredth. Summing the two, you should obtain 1.50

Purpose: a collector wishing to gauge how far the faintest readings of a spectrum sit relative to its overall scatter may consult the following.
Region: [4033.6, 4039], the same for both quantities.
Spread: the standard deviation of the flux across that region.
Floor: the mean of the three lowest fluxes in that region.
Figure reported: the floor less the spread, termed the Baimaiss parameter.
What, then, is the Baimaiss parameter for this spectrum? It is 0.66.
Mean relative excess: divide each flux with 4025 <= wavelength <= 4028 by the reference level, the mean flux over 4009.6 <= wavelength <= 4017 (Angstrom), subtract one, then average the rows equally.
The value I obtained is -0.04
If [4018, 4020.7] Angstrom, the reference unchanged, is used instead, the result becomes 0.02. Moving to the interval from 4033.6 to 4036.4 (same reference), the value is -0.09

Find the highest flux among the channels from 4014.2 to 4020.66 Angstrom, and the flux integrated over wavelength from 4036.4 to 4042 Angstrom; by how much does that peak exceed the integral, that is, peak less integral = -3.4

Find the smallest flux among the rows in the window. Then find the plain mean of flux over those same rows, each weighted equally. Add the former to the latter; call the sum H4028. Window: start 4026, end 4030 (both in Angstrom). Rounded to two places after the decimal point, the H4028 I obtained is 1.51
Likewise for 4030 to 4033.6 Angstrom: 1.29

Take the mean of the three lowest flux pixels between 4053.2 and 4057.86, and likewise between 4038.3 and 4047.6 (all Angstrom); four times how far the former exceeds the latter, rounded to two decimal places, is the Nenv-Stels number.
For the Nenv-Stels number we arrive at 0.61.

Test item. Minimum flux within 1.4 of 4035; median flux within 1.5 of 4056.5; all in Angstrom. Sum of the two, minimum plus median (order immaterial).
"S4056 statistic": 1.43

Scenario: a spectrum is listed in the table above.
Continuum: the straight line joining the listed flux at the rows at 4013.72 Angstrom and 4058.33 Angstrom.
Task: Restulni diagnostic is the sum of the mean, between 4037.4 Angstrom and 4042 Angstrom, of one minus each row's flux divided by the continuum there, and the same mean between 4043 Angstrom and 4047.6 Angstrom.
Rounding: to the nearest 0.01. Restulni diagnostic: 0.03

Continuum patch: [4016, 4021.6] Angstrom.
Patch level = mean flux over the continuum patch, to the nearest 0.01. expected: 0.79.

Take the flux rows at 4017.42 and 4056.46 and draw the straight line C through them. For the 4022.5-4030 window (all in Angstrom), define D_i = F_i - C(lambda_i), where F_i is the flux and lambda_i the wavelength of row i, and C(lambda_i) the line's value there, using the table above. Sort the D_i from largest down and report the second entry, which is 0.05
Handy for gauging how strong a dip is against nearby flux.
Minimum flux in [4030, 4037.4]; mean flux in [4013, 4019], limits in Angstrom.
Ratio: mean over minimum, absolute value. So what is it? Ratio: 1.22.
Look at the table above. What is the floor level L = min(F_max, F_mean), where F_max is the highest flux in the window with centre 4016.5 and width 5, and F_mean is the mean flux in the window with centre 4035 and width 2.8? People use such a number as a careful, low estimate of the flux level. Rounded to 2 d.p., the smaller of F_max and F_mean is 0.72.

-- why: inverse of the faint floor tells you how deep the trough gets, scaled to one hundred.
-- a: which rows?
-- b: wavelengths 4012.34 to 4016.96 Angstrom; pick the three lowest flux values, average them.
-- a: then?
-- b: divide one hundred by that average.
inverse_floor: 134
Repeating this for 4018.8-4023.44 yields 128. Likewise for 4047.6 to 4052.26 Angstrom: 135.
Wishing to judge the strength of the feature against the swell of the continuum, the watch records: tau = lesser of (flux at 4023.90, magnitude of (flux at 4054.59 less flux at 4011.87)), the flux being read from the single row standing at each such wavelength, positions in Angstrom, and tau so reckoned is 0.07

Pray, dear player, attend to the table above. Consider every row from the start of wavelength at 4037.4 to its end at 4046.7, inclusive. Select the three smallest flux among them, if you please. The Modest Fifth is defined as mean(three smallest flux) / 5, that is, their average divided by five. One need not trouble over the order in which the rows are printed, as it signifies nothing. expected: 0.120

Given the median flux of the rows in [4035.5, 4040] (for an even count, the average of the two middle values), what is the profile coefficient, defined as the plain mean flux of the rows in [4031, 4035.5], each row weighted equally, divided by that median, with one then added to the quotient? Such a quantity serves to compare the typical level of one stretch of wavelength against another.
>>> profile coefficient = 1.85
